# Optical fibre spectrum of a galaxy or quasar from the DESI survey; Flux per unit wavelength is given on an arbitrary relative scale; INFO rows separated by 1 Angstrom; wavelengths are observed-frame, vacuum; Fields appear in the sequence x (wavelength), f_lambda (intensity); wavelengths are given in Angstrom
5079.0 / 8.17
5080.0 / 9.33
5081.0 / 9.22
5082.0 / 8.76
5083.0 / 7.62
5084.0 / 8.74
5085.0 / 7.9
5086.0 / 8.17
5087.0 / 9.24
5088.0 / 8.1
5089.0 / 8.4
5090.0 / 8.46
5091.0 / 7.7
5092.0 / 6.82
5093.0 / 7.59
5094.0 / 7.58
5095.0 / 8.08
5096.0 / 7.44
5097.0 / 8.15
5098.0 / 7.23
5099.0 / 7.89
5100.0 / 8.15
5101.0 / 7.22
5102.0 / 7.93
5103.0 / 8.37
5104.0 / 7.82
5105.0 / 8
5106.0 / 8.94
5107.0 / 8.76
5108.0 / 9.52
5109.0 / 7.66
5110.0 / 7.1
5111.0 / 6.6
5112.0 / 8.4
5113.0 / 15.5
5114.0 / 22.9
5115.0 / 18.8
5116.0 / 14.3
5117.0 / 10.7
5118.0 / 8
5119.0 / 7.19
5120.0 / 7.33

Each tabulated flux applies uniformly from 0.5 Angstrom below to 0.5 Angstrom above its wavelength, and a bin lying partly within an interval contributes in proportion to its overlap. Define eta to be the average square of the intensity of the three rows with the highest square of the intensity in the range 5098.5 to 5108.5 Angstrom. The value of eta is 82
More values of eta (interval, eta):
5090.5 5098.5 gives 64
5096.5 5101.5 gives 65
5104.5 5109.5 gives 82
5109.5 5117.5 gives 373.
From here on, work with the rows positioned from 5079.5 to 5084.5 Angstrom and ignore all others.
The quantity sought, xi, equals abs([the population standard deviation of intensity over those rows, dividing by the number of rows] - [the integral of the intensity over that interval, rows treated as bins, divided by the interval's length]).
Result 8.1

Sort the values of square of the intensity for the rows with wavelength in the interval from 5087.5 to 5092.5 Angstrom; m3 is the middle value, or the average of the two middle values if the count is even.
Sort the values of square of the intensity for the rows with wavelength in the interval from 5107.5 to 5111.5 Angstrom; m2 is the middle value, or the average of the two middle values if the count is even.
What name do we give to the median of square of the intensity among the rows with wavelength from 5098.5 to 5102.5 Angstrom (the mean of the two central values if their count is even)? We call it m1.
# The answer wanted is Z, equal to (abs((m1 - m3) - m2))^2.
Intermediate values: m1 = 63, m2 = 55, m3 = 65.6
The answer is 3316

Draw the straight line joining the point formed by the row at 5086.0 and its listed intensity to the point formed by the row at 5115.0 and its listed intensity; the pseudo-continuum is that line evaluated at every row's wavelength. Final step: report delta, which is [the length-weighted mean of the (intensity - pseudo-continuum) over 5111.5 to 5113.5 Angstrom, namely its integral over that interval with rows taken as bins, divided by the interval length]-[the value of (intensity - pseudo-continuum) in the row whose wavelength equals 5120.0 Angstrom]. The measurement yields 7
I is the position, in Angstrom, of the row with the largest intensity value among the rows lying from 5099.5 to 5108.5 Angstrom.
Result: 5108.0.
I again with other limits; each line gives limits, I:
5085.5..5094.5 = 5087.0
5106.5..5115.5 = 5114.0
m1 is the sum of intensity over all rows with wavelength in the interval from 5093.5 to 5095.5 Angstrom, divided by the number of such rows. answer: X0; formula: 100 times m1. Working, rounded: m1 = 7.8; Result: 783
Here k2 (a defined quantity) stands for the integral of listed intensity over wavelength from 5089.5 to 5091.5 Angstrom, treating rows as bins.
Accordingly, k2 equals 16.2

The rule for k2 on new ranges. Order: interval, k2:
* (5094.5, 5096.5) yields 15.5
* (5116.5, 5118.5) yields 18.7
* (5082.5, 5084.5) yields 16.4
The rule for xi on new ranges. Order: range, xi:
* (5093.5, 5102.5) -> 7.4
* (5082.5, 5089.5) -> 7.8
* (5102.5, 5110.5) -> 7.5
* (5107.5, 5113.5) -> 6.1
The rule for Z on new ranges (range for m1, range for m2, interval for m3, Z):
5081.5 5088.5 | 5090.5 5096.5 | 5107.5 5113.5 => 3069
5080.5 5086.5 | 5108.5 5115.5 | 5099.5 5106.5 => 3968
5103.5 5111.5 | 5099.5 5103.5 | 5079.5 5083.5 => 6881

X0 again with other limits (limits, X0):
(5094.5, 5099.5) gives 776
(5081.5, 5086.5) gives 824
